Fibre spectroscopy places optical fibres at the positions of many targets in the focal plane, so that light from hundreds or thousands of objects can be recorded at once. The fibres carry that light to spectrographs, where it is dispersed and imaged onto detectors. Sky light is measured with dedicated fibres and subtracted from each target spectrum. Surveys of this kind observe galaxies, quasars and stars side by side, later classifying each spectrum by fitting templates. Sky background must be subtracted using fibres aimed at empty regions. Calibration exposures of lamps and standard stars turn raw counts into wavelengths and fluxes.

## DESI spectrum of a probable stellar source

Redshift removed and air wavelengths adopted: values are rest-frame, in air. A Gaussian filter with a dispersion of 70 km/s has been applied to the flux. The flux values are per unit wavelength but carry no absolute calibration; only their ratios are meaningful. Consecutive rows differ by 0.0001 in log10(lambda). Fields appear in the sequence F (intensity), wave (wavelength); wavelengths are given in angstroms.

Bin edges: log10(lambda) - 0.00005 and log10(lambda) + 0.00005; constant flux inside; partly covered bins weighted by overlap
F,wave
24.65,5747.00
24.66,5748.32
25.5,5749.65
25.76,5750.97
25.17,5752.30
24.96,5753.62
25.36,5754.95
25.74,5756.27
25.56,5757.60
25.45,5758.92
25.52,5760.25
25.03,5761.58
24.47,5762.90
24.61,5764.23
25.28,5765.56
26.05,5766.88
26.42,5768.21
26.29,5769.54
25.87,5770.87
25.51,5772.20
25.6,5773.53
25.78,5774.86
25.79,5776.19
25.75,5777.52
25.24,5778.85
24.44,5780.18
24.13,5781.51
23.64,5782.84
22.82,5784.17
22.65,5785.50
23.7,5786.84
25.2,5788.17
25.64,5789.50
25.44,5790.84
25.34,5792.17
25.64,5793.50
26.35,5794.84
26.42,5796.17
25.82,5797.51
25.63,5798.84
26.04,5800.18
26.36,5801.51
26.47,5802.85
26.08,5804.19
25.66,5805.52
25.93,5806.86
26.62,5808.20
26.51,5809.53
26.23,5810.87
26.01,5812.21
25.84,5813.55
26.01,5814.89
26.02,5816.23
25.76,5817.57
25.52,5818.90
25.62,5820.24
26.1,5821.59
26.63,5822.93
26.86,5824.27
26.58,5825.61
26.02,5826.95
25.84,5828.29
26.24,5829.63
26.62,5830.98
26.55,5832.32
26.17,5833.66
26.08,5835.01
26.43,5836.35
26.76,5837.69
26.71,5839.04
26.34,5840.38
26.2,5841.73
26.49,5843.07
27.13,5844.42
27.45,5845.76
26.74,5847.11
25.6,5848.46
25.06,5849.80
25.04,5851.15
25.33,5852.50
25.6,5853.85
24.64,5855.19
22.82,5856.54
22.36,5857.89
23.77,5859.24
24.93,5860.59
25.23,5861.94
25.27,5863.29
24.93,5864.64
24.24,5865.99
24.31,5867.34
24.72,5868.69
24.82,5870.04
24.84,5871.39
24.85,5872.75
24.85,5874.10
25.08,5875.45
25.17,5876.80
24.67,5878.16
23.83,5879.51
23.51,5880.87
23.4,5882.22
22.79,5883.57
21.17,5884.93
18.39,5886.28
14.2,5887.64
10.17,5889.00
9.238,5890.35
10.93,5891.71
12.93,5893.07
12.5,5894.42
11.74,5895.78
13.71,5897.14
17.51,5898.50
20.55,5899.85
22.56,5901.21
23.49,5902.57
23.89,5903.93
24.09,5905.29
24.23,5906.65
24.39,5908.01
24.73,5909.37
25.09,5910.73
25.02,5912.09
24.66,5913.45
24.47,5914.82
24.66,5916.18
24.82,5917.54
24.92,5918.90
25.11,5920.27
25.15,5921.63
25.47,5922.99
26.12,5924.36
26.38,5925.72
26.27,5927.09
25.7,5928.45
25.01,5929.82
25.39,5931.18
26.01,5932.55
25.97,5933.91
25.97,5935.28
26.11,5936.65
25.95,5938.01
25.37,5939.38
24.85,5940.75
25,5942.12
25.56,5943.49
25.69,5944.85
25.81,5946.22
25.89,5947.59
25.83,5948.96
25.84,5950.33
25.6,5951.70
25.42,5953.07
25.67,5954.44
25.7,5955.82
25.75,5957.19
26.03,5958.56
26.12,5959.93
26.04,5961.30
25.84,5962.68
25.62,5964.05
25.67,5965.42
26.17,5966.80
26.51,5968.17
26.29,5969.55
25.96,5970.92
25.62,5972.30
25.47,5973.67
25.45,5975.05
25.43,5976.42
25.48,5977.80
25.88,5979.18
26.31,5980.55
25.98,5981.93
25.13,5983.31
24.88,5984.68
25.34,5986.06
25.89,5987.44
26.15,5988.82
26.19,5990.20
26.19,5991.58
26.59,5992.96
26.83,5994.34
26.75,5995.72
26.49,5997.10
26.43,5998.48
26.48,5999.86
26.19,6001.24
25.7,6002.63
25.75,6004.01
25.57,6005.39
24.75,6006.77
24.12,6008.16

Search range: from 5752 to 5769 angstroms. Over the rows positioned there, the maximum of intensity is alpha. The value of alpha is 26.42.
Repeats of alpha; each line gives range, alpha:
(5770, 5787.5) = 25.87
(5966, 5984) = 26.51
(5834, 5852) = 27.45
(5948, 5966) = 26.12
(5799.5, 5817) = 26.62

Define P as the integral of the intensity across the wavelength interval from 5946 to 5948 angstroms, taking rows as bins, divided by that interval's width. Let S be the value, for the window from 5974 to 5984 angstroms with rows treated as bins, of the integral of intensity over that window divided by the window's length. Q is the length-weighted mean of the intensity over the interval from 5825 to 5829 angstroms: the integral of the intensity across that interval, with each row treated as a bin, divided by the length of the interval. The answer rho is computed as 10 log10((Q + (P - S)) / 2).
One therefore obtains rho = 11.2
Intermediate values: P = 25.8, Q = 26.2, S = 25.7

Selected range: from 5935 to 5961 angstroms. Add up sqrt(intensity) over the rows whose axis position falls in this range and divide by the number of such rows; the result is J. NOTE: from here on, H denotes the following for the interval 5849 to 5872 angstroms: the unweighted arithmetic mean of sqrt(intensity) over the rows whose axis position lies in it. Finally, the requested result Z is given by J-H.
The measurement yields 0.11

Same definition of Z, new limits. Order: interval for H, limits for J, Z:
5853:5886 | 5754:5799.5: 0.10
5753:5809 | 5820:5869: 0.03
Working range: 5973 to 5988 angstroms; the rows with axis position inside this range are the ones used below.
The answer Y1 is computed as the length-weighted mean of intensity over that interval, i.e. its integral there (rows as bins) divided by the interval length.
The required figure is 25.6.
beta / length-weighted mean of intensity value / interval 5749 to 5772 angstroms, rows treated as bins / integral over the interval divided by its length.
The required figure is 25.5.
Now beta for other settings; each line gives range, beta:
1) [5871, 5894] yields 19.8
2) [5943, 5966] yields 25.8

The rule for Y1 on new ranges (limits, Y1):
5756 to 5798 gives 25.2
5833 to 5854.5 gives 26.2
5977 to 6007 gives 26.0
